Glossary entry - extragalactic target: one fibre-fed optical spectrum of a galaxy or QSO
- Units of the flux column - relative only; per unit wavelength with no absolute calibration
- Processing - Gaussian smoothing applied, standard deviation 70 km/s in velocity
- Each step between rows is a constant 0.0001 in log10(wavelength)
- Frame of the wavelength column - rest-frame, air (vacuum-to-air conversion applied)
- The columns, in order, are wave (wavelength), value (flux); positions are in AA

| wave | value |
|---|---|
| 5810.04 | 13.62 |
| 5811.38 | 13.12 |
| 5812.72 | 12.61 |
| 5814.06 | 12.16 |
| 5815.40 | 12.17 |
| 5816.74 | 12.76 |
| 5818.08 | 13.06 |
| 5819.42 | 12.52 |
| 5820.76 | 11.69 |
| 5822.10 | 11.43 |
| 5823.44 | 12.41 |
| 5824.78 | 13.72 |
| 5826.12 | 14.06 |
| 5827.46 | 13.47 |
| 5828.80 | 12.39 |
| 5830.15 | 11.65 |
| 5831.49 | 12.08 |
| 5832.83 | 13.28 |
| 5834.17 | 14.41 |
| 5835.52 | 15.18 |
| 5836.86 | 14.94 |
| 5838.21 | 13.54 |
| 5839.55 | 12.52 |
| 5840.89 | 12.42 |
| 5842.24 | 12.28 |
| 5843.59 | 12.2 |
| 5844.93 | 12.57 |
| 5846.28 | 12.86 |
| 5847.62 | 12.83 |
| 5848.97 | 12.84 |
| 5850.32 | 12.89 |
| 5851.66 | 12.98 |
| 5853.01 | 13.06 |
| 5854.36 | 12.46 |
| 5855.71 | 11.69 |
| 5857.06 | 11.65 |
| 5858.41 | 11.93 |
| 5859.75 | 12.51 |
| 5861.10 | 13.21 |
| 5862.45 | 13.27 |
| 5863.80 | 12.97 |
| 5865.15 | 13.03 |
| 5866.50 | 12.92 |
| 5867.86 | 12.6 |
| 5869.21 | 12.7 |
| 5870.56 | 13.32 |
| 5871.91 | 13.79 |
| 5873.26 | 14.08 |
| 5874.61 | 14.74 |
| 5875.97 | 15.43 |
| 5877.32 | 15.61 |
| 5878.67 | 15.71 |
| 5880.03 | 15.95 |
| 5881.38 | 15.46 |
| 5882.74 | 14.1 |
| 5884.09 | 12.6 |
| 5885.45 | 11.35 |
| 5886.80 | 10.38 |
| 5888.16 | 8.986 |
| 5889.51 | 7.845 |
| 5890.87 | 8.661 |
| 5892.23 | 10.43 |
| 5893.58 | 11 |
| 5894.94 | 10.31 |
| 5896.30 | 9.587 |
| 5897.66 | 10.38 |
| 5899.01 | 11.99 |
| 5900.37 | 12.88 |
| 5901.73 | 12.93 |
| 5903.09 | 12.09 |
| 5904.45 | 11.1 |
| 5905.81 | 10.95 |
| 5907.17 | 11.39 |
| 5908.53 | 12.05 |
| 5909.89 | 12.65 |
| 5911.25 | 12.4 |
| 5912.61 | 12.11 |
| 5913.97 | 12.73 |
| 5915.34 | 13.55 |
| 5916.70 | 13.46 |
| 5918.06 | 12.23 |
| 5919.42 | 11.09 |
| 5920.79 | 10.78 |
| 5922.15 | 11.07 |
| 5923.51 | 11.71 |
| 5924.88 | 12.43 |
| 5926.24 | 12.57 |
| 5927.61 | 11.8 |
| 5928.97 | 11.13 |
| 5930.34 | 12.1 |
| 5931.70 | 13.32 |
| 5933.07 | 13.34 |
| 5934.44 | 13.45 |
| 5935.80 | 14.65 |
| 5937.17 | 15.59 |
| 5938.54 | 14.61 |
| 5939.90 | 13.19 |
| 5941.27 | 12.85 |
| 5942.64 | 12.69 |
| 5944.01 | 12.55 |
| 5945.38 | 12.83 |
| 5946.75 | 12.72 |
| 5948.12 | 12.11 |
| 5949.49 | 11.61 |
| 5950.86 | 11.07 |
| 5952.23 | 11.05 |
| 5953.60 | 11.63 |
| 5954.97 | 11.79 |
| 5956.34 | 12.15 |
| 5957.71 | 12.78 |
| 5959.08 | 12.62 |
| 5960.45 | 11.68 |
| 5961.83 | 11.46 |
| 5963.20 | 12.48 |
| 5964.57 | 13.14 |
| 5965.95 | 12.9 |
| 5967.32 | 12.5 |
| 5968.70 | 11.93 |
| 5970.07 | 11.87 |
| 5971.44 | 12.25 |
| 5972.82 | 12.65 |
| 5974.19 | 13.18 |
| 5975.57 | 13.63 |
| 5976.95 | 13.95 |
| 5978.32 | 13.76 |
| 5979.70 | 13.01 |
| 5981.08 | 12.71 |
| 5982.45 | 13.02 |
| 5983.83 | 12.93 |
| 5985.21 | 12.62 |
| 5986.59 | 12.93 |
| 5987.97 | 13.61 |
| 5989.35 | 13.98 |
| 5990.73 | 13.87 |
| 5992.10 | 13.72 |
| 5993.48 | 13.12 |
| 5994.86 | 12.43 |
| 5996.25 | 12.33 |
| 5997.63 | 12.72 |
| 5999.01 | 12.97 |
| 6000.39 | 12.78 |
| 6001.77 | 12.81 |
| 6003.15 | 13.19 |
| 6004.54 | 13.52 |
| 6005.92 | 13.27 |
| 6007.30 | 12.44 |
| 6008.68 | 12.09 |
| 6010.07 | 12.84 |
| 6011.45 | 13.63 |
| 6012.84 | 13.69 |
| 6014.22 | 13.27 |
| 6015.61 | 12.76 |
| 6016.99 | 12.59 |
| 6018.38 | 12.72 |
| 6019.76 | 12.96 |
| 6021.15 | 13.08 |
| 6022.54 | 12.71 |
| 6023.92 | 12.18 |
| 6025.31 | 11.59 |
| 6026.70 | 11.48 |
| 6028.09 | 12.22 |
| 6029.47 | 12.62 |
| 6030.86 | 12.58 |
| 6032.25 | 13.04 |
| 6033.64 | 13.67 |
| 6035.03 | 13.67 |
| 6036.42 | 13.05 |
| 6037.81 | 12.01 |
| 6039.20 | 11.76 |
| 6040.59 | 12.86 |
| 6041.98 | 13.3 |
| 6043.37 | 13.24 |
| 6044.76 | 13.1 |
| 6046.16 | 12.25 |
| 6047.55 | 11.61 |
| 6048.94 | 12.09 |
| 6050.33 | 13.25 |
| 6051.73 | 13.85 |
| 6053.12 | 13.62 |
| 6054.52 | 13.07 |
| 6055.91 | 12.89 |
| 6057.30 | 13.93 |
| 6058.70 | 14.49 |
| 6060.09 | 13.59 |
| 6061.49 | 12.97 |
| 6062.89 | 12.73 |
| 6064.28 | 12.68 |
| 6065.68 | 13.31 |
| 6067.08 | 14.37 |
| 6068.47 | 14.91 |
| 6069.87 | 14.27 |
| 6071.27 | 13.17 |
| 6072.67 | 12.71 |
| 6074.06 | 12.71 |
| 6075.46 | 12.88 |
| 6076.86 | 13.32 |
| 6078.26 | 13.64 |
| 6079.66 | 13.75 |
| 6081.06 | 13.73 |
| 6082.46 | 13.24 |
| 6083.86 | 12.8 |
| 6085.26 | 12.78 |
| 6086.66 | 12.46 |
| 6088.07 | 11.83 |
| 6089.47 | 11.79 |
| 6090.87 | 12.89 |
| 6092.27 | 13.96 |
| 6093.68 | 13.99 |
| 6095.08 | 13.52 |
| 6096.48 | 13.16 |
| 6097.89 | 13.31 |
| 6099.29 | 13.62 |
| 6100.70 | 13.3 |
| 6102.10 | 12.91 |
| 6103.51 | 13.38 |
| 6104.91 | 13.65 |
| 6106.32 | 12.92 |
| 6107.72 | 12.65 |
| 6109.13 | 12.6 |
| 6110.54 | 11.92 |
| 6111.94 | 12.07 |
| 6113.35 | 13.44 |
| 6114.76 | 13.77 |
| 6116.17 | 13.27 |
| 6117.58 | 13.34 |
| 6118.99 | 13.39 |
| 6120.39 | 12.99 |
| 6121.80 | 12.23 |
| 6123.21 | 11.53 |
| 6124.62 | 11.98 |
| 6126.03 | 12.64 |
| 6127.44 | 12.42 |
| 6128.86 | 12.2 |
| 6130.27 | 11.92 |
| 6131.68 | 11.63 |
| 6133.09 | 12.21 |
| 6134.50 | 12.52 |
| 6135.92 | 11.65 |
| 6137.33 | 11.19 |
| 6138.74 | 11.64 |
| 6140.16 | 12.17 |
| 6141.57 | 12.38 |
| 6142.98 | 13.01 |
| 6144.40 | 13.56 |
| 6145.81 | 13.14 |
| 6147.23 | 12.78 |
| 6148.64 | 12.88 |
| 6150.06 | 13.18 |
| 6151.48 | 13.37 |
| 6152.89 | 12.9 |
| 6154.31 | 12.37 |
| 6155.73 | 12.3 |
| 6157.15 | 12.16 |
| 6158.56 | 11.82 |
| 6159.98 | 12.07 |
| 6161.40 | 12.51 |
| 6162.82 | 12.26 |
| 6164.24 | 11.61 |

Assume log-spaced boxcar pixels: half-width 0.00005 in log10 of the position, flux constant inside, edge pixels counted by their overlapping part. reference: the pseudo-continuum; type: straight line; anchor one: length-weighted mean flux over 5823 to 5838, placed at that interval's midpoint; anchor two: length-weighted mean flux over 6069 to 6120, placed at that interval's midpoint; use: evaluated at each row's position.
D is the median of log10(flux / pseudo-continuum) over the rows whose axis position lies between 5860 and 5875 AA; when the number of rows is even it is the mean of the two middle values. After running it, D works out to -0.006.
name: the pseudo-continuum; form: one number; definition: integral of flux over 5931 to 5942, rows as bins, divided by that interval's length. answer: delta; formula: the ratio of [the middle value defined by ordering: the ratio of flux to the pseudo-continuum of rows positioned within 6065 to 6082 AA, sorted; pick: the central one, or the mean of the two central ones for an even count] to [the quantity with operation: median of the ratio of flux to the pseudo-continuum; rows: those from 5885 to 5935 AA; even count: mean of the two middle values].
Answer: 1.14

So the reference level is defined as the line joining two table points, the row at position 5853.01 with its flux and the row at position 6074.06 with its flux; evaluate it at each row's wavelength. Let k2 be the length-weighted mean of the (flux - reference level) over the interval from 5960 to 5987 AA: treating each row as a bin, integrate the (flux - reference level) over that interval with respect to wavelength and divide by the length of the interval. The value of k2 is -0.1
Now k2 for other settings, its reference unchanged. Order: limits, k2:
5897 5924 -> -1.0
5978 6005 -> 0.2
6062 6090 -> 0.5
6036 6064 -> 0.2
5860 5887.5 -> 0.6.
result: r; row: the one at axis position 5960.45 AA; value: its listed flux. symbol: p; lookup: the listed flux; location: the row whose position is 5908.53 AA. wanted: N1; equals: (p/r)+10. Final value 11.0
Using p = 12.05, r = 11.68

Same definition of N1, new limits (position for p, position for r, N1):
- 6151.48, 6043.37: 11.0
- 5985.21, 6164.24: 11.1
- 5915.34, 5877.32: 10.9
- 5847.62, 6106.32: 11.0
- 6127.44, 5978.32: 10.9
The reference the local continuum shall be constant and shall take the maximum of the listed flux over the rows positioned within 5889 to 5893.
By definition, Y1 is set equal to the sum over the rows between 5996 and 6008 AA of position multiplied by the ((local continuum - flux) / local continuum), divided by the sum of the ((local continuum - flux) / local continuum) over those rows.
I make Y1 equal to 6002.0 AA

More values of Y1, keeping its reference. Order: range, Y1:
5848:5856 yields 5852.0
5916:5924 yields 5919.0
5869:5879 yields 5874.7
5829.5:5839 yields 5835.0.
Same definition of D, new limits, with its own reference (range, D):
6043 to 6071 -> 0.002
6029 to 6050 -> -0.011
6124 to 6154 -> -0.023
